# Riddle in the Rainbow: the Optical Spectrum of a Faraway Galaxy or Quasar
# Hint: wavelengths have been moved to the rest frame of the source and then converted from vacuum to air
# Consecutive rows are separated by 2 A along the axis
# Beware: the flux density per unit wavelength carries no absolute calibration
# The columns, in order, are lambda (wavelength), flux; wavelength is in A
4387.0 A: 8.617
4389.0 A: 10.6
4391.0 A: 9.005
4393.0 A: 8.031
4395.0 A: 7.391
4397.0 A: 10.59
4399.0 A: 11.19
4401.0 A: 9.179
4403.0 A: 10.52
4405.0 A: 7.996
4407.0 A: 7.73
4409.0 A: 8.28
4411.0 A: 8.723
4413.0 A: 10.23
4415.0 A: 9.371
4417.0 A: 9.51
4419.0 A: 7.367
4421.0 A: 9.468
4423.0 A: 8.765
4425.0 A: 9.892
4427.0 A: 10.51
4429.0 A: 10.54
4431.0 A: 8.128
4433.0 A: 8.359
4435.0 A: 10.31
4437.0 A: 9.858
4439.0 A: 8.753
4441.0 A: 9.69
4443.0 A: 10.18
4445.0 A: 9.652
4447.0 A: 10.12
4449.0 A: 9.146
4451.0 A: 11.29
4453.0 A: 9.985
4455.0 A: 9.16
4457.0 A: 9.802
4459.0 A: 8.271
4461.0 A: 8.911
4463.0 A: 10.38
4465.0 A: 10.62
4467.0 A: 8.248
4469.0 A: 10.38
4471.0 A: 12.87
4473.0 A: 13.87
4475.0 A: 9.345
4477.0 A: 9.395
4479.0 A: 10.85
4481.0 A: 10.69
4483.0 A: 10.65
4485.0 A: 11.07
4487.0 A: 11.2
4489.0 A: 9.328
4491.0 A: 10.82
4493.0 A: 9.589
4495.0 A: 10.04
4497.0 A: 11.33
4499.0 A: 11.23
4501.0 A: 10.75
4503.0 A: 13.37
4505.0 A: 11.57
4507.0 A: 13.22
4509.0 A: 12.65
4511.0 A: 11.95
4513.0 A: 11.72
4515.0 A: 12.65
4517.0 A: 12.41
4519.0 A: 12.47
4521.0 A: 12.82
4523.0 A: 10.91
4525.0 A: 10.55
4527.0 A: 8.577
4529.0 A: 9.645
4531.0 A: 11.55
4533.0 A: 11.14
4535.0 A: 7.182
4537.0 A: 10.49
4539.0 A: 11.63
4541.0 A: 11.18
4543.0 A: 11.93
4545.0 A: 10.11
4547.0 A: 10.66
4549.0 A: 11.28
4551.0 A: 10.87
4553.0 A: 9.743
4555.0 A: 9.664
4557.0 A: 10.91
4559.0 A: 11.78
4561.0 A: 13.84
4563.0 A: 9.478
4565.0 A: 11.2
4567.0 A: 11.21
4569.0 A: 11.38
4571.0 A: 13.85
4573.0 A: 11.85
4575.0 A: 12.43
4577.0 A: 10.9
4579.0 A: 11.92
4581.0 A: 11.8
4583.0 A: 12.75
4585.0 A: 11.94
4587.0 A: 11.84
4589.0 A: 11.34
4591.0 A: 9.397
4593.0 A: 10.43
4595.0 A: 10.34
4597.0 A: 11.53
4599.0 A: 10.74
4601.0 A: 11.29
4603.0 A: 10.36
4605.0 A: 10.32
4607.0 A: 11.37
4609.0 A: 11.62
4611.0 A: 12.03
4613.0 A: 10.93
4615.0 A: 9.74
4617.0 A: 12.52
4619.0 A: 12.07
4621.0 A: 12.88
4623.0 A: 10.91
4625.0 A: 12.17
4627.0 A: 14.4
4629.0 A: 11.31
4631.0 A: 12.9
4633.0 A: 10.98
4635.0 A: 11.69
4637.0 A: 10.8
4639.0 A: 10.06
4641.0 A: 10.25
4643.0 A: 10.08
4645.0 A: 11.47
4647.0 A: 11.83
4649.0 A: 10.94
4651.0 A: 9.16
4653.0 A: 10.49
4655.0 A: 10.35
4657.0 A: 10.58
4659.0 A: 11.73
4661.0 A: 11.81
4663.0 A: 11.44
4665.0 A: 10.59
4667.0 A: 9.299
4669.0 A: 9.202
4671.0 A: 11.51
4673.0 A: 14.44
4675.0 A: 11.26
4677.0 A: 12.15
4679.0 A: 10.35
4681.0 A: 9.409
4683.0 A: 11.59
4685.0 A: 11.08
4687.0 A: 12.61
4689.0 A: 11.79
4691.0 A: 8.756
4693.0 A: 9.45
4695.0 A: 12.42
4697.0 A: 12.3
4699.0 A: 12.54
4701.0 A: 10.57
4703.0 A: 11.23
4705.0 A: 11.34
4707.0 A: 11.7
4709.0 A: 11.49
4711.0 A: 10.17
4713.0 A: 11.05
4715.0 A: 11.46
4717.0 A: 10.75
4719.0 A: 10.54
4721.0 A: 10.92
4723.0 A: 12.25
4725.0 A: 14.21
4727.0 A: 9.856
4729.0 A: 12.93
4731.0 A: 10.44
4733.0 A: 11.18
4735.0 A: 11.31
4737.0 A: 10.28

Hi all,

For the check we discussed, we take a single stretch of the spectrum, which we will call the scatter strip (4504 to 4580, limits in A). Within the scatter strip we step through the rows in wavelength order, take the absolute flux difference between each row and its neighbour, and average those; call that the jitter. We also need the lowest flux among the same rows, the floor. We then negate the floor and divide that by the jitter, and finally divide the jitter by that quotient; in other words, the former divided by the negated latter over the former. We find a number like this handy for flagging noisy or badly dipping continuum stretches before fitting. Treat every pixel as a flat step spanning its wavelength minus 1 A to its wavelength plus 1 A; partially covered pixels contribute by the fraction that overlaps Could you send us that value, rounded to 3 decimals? -0.202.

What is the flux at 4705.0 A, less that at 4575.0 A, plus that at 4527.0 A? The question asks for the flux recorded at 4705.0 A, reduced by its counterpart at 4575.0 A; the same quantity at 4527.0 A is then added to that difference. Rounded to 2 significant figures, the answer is 7.5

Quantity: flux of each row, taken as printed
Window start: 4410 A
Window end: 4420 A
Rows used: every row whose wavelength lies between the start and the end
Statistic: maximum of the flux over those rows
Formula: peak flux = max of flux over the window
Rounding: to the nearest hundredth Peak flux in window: 10.23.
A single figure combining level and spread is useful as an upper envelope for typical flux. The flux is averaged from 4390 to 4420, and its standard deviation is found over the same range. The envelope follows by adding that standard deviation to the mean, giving 10.2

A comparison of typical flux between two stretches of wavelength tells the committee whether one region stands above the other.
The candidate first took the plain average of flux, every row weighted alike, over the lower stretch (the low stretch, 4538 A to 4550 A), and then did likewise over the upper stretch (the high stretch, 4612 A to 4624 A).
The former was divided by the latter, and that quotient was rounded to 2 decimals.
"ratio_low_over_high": 0.97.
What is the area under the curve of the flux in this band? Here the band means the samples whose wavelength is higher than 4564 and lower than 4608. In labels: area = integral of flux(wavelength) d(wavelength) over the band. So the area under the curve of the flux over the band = 500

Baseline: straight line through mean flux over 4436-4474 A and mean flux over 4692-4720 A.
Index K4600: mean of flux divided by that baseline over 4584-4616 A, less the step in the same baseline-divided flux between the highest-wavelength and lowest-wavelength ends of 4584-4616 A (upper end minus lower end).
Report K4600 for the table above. 1.24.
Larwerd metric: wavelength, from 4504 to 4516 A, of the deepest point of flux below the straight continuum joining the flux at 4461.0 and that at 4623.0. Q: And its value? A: 4505.0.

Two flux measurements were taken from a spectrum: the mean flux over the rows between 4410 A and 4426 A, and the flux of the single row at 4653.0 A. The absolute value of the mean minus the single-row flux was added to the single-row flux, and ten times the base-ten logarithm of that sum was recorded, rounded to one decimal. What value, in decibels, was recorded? 10.7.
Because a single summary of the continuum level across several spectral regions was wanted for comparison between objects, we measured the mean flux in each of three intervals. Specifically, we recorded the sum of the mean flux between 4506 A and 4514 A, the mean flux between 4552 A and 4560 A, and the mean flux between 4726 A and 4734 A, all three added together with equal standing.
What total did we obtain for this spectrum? 34.0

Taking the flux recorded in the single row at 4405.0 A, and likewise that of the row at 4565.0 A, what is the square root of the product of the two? 9.5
